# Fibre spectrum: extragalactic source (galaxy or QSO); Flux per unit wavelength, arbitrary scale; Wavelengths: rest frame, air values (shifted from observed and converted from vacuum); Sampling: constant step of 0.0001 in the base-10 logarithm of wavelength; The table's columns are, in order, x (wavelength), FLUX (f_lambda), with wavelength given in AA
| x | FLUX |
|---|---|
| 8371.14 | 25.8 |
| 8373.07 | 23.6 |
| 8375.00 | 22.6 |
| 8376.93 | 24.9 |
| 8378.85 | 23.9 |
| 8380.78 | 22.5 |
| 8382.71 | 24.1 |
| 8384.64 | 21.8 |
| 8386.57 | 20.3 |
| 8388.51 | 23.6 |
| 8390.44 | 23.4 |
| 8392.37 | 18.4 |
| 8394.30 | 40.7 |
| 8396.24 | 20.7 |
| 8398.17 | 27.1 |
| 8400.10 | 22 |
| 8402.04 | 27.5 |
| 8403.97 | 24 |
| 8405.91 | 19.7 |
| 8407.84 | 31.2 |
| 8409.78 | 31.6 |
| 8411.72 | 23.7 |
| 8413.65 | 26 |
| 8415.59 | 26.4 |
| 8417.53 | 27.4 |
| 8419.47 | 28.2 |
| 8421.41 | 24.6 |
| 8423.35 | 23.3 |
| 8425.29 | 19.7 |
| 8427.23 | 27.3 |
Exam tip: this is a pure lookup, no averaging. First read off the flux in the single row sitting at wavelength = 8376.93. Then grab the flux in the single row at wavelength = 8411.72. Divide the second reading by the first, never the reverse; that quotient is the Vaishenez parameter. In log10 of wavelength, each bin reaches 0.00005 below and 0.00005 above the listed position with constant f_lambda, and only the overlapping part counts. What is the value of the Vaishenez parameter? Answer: 0.95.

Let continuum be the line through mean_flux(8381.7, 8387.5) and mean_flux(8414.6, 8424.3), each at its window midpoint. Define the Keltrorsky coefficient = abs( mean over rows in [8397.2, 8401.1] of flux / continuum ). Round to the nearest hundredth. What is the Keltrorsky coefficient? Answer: 1.04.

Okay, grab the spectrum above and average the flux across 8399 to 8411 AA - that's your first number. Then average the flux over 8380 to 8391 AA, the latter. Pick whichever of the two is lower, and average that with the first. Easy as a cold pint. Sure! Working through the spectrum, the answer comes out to 24.3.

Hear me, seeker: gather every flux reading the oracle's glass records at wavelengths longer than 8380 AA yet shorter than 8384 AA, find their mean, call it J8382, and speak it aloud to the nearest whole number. 23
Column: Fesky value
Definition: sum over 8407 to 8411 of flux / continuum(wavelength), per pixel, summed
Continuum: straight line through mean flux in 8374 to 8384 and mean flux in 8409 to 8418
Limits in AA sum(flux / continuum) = 2.37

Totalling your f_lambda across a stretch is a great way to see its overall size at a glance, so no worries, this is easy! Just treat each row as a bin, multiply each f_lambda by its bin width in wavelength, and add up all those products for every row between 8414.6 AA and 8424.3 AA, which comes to 252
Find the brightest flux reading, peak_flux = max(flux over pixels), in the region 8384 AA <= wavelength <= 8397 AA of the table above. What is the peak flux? 40.7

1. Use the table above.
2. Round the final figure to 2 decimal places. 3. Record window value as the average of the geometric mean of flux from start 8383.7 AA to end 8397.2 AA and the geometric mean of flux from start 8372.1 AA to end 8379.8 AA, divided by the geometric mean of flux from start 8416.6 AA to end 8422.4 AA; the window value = 0.88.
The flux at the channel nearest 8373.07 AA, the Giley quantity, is 23.6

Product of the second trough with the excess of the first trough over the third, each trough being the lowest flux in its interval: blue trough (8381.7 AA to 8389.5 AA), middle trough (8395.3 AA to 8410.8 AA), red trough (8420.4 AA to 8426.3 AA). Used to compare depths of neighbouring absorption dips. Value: 12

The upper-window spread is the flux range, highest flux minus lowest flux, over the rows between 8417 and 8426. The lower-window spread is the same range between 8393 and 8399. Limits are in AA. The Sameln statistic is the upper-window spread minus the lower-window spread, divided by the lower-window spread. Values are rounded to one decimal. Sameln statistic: -0.6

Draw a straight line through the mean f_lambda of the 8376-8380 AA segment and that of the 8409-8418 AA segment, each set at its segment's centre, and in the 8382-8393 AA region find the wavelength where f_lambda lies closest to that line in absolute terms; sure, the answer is 8382.71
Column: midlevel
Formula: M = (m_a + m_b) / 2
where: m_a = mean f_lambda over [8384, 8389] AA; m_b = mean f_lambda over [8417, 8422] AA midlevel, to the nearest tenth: 24.3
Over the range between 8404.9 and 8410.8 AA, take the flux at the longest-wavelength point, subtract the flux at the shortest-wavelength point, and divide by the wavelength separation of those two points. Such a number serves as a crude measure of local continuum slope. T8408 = 3.1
